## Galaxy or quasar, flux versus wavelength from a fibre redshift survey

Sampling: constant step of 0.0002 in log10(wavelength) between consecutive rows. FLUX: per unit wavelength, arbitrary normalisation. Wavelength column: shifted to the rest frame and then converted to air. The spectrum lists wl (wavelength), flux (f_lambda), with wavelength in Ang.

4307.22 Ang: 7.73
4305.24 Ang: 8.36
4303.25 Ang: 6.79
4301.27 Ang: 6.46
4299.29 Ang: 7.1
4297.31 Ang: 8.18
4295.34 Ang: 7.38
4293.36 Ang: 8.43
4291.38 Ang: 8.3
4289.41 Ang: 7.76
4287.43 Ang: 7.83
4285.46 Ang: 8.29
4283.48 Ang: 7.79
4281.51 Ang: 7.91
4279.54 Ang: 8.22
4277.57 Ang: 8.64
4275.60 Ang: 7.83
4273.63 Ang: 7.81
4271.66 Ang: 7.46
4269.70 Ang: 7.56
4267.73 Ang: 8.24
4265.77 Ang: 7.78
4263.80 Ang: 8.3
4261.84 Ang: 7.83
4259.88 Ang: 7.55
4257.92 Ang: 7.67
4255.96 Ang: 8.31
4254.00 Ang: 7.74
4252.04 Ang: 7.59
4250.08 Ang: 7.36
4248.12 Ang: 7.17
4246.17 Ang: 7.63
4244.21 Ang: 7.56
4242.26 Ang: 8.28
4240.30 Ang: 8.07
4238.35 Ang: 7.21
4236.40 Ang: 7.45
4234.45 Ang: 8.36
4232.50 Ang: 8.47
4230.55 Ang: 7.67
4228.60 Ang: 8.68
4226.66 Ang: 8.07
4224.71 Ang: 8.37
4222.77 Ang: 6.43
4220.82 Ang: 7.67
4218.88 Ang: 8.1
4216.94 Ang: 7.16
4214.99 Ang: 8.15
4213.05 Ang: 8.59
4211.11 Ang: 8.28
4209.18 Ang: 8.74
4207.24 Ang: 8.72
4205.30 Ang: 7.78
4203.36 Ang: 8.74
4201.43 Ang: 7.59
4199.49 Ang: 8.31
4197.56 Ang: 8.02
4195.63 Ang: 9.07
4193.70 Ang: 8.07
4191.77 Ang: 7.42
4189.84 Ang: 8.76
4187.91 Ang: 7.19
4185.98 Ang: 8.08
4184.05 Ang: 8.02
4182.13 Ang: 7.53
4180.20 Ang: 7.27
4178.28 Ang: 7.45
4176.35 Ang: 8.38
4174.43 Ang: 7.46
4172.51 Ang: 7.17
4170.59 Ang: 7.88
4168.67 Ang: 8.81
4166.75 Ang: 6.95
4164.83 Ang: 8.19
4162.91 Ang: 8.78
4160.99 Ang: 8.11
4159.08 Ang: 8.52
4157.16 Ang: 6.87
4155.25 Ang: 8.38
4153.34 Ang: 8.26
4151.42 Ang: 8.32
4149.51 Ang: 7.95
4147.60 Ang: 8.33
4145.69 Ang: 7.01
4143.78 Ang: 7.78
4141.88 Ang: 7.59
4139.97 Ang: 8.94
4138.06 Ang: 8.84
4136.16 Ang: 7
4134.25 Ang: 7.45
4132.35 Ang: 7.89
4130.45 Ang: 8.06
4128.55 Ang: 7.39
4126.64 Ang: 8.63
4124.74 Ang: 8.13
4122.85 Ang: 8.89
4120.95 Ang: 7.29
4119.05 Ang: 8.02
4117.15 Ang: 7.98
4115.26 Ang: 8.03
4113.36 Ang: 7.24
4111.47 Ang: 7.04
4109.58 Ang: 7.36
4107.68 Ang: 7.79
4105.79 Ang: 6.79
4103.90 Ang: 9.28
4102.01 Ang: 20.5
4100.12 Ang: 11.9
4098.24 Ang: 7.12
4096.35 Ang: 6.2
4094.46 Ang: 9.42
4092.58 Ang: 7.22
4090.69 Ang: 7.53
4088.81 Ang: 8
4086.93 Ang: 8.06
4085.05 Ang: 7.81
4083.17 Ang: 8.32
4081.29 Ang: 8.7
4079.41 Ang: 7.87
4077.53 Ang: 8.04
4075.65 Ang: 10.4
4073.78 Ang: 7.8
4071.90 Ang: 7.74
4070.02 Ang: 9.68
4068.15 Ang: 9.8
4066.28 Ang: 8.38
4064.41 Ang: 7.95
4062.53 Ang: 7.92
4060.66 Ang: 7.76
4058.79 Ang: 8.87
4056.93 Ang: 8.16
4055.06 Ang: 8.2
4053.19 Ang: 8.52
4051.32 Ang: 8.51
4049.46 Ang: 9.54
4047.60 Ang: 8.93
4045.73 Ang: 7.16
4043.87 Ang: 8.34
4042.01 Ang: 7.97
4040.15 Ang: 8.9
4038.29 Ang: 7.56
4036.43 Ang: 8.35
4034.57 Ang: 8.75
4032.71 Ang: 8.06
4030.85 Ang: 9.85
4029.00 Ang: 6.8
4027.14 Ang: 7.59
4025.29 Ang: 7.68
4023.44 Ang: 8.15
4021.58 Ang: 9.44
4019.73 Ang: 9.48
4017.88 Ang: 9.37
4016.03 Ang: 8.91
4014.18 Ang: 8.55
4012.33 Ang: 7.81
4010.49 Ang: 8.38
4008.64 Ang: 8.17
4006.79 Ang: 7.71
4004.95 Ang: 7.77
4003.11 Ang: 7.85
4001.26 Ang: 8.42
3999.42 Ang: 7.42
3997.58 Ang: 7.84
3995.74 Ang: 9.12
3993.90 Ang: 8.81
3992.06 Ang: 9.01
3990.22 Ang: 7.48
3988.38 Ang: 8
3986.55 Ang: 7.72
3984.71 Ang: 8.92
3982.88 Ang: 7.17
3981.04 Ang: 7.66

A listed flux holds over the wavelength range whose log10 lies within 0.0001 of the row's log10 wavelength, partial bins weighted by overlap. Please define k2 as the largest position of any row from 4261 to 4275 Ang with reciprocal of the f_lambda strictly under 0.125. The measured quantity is 4267.73 Ang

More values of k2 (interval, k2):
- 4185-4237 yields 4234.45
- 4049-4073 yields 4070.02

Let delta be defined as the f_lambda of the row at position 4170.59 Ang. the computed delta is 7.88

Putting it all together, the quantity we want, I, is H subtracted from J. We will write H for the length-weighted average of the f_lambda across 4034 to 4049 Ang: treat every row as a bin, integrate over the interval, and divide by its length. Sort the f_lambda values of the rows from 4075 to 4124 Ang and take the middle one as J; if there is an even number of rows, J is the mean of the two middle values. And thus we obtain -0.3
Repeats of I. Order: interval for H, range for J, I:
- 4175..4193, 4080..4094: 0.2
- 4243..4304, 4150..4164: 0.6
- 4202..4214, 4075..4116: -0.5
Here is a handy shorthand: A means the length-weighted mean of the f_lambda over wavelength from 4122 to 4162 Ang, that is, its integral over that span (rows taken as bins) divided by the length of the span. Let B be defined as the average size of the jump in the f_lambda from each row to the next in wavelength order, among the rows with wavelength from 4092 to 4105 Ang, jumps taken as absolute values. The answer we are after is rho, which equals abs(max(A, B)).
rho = 8.02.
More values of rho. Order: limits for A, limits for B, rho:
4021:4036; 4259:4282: 8.26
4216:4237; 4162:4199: 7.87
